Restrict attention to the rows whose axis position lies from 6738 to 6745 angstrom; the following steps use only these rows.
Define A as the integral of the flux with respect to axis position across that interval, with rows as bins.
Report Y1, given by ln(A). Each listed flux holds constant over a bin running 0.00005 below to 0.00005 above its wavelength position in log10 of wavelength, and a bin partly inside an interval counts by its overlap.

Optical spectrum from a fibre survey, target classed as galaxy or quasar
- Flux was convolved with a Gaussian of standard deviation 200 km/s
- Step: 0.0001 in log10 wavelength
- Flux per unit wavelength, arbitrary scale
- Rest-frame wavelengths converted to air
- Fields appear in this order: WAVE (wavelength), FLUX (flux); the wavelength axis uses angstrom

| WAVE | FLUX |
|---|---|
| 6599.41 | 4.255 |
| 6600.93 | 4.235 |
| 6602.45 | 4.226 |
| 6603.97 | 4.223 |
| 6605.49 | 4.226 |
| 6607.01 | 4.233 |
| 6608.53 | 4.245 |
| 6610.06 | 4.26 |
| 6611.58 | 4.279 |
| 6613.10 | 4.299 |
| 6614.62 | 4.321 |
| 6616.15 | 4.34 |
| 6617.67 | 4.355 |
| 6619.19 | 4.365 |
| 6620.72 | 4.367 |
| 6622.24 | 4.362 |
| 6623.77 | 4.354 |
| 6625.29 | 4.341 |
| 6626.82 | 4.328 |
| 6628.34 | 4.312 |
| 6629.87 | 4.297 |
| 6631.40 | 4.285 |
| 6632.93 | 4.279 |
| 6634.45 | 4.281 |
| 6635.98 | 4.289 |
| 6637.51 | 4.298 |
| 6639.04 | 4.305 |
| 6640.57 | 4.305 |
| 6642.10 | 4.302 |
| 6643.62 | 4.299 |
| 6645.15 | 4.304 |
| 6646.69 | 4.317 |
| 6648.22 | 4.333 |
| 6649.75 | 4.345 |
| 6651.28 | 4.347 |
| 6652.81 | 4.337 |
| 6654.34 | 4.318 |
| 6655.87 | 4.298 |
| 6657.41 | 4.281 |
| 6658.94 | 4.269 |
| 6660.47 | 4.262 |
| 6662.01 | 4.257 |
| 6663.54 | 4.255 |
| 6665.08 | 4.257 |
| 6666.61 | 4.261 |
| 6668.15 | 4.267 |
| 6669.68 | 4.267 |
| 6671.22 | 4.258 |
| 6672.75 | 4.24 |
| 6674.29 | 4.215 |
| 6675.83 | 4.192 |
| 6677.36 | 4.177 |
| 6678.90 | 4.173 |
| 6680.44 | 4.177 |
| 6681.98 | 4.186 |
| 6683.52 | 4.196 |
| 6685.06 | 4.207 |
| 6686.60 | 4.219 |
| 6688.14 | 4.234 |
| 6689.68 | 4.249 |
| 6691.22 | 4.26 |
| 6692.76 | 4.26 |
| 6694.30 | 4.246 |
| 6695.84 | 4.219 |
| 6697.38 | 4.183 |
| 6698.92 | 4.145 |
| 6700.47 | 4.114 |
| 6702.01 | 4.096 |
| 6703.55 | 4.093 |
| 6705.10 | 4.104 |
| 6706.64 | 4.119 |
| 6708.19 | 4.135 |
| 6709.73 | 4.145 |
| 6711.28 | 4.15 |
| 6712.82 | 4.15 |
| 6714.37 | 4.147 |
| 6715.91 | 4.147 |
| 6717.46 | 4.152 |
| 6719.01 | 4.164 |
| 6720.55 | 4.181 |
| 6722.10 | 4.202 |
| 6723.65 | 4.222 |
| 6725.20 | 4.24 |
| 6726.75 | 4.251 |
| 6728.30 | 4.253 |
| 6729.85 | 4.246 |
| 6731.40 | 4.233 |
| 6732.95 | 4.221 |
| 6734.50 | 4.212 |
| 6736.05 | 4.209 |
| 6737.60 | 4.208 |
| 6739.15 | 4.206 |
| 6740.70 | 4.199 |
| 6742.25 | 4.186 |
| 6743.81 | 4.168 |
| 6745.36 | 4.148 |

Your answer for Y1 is 3.38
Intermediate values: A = 29.3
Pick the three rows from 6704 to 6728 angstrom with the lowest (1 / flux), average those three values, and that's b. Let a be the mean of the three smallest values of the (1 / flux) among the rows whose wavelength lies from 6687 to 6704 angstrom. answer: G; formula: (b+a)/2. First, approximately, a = 0.235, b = 0.236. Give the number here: 0.235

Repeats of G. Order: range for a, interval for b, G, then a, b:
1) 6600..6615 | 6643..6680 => 0.231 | 0.233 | 0.230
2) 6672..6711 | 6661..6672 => 0.235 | 0.235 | 0.234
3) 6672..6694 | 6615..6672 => 0.232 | 0.235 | 0.229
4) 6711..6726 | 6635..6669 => 0.234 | 0.237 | 0.230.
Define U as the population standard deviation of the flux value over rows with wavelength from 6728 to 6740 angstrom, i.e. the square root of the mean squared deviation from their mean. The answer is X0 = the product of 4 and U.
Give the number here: 0.069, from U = 0.017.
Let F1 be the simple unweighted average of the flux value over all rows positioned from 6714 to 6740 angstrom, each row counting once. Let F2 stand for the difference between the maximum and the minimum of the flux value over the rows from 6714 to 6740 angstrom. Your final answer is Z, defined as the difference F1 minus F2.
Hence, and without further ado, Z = 4.10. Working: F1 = 4.21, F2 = 0.106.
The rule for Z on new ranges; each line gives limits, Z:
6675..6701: 4.06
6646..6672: 4.20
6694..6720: 3.99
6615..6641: 4.23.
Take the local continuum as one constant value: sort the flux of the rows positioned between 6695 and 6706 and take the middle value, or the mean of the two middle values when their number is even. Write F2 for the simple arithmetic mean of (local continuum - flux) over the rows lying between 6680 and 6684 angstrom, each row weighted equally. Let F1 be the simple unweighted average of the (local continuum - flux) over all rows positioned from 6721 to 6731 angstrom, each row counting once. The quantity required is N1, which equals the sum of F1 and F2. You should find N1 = -0.194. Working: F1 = -0.12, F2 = -0.07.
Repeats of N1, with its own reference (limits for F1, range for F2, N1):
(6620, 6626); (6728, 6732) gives -0.372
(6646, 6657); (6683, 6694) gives -0.332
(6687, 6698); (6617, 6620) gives -0.368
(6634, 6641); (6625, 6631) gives -0.387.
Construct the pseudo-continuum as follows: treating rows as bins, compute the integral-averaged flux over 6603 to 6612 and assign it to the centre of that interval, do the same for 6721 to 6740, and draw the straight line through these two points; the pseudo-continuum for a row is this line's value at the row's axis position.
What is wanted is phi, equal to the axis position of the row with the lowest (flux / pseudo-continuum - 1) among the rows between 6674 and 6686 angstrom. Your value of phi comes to 6678.90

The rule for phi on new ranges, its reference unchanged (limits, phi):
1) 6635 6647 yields 6635.98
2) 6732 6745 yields 6743.81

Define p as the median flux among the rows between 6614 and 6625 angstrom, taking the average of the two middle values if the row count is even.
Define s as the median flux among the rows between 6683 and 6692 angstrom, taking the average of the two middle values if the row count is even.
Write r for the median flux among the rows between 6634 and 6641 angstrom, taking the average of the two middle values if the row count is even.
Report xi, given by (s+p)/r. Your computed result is 2.00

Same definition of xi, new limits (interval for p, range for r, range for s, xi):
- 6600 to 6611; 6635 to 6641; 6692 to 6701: 1.96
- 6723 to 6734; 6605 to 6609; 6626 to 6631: 2.02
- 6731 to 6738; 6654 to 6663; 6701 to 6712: 1.95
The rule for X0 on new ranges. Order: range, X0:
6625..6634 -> 0.089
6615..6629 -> 0.070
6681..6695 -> 0.105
